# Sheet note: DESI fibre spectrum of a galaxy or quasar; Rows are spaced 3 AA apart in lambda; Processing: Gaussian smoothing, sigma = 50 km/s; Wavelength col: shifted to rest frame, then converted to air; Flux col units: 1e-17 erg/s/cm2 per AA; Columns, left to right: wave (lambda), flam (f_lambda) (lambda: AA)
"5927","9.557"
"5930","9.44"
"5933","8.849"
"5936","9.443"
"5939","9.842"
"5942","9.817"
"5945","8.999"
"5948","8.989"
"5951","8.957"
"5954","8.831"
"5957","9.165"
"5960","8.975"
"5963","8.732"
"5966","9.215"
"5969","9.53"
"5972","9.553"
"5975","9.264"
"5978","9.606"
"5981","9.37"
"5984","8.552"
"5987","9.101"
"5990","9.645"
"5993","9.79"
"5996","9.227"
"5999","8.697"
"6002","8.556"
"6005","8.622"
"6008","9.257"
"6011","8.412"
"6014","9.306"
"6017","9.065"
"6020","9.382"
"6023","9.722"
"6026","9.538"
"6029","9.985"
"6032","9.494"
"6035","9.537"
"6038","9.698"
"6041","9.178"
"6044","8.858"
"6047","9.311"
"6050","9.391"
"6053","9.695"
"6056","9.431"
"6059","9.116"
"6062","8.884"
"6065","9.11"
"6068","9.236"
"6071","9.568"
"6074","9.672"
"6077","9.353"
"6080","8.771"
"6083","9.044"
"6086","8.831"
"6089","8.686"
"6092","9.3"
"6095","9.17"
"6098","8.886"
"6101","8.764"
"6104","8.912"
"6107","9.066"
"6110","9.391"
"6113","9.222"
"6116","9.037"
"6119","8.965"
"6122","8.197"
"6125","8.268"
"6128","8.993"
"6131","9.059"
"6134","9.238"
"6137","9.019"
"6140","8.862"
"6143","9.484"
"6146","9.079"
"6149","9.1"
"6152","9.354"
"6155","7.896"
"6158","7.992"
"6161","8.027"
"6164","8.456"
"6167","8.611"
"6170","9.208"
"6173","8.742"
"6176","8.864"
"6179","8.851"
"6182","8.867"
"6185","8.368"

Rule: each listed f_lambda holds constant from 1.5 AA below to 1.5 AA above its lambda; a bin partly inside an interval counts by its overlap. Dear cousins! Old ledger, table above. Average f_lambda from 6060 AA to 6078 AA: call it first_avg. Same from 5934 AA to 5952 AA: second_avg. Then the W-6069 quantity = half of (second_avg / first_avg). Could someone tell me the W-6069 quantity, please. 0.502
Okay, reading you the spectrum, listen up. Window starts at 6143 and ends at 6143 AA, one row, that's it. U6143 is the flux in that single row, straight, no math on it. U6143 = 9.484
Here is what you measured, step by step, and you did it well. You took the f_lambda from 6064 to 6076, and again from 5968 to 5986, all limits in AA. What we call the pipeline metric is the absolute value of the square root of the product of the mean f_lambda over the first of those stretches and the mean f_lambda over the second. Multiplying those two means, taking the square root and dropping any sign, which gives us 9.35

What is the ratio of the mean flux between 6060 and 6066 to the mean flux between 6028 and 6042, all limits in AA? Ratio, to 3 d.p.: 0.939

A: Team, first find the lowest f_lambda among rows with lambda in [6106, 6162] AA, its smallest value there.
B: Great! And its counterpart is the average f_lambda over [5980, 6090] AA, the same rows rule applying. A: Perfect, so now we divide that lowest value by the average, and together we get 0.86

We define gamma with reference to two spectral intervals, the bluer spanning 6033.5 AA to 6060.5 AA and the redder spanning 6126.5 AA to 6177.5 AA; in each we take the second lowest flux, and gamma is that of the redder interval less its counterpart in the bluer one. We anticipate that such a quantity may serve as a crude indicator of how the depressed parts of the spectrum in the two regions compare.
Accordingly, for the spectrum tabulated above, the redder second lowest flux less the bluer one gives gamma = -1.1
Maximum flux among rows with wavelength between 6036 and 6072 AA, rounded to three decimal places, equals 9.698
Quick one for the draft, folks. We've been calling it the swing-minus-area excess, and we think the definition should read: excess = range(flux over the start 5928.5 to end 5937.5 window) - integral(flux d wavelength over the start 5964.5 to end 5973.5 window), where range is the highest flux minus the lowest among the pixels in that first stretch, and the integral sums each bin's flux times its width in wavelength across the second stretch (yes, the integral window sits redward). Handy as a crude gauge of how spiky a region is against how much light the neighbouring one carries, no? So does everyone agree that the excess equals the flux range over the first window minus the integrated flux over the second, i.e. -84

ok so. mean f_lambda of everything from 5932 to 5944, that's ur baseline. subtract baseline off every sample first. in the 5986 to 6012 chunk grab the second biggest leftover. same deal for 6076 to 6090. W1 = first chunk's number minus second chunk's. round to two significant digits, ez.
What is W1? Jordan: 0.60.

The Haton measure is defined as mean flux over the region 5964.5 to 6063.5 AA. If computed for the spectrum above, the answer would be 9.27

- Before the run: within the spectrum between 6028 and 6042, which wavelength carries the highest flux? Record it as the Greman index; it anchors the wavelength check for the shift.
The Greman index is 6029 AA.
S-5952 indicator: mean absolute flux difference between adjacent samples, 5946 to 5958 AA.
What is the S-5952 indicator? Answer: 0.16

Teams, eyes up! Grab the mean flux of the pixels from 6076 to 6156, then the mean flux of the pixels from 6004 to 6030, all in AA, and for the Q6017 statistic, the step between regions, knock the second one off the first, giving -0.29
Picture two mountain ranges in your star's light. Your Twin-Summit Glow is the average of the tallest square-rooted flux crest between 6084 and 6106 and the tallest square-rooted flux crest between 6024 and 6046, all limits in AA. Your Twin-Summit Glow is 3.10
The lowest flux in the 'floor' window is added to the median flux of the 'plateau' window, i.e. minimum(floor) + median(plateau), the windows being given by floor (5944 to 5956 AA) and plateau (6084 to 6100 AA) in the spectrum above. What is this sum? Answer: 17.7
